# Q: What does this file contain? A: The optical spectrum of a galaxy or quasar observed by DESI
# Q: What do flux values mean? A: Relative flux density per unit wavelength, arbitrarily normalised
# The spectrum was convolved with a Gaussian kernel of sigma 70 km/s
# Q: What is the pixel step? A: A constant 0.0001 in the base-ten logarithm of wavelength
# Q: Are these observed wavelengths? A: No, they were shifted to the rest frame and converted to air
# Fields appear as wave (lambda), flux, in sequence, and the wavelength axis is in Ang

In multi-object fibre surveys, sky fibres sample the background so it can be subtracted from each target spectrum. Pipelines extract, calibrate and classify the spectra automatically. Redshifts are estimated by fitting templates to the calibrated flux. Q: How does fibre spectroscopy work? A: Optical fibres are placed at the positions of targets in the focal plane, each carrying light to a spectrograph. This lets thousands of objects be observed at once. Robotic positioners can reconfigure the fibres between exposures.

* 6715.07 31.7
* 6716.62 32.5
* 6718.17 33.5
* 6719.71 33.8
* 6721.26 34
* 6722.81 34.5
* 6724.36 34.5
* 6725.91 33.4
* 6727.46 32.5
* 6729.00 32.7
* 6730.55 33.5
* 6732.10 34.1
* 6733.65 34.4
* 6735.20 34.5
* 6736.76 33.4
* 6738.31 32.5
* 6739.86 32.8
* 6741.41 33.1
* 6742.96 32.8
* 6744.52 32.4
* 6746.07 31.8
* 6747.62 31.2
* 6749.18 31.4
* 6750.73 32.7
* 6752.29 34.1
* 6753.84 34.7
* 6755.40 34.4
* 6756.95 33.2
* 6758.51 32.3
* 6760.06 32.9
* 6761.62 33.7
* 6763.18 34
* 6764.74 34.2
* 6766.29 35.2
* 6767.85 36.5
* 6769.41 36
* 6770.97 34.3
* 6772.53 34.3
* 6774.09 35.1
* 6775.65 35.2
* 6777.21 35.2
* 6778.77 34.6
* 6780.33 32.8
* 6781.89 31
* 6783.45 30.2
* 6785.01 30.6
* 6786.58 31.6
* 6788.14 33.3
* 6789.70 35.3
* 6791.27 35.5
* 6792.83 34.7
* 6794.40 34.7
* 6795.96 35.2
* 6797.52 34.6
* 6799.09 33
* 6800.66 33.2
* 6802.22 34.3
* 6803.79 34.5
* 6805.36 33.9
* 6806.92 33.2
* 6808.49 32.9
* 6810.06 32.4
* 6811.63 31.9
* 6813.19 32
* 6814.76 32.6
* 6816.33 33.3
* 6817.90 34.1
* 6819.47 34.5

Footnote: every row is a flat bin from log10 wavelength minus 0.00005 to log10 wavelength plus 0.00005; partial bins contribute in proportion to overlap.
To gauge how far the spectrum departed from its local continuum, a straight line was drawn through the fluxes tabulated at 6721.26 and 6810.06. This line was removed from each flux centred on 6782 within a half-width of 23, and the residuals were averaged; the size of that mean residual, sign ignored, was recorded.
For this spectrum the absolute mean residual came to 1.1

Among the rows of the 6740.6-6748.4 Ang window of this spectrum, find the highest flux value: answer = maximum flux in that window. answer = 33.1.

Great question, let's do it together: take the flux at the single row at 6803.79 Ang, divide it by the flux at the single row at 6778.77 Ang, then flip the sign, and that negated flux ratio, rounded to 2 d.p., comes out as -1.00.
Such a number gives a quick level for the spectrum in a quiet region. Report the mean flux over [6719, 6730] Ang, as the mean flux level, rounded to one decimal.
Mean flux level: 33.6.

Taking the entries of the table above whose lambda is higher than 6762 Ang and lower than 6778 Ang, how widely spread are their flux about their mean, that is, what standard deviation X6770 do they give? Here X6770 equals 0.8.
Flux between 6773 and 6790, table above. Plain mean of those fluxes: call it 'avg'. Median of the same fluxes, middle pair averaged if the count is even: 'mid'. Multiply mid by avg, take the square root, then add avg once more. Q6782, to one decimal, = 66.4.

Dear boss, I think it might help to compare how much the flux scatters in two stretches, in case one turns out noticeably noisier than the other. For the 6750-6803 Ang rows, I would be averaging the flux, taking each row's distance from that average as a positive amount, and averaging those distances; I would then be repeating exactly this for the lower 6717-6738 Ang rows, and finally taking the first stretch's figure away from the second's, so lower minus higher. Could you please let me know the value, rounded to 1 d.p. -0.6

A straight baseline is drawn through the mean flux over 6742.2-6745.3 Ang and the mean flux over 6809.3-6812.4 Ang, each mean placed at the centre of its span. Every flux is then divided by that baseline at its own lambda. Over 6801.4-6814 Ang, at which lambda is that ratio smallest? 6811.63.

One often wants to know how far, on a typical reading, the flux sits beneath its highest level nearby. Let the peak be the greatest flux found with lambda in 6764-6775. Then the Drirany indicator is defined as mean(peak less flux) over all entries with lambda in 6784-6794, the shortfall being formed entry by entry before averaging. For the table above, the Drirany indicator 3.0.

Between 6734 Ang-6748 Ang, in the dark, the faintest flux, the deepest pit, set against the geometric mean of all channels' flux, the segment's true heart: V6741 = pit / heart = 0.954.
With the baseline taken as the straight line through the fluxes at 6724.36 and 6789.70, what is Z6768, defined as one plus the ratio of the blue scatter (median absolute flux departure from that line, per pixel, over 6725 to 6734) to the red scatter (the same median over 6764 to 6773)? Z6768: 2.4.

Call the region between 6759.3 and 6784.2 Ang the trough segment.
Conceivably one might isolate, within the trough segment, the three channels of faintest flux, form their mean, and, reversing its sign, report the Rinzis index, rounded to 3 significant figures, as -31.3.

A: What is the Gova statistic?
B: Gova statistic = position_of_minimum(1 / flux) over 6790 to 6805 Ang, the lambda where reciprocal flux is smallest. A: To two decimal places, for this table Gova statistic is 6791.27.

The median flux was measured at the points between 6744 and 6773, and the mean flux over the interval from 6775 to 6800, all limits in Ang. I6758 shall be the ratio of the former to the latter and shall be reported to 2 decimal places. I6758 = 1.01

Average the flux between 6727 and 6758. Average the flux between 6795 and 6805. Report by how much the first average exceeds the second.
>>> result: -1.0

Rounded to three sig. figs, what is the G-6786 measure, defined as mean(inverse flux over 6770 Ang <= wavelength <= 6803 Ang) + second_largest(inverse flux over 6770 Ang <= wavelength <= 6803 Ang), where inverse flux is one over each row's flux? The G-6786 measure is 0.0624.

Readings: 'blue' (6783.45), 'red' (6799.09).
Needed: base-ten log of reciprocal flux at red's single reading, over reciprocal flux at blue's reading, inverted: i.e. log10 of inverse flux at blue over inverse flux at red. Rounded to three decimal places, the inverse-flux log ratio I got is 0.039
